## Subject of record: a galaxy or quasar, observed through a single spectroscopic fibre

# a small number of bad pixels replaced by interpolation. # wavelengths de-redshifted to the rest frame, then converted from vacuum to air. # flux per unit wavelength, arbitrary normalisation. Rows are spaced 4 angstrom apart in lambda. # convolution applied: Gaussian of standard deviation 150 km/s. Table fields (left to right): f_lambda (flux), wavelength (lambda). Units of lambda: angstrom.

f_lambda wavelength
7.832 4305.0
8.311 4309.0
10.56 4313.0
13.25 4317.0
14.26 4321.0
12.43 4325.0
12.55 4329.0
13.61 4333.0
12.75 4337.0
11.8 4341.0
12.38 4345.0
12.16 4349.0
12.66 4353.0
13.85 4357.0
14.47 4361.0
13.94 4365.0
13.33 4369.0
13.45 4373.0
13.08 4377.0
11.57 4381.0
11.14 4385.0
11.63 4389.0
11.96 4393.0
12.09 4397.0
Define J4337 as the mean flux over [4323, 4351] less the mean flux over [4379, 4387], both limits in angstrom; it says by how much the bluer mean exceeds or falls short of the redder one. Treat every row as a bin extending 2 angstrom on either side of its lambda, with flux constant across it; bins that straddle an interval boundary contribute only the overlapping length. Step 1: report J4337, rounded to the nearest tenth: 1.2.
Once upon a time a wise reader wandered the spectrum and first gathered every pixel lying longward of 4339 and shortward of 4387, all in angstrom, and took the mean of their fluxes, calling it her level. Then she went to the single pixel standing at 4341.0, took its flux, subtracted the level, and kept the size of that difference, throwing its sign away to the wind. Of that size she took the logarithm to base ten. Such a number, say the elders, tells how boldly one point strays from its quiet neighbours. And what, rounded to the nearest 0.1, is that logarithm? 0.0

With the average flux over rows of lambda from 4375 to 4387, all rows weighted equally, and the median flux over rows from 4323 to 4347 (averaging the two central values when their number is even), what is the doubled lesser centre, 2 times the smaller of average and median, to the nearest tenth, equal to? 23.9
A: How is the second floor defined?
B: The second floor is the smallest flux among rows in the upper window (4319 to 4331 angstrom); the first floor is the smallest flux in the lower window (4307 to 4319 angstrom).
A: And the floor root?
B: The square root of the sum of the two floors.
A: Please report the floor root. 4.55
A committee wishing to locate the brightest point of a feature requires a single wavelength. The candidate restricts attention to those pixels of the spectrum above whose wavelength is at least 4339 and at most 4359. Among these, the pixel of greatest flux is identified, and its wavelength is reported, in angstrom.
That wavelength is 4357.0 angstrom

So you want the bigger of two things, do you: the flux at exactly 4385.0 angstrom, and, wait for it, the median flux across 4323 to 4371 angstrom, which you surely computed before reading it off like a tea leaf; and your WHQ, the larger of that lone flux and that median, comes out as 12.7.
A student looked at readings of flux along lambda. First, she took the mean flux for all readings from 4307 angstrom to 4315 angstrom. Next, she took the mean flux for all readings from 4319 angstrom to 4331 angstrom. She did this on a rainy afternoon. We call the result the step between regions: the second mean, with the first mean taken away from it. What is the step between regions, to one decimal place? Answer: 3.6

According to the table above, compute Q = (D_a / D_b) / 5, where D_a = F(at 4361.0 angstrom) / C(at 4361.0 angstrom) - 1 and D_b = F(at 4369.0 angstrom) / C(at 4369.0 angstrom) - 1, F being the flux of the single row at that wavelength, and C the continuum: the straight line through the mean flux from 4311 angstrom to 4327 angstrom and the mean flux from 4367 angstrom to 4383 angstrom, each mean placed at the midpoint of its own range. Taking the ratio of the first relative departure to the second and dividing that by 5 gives 0.7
